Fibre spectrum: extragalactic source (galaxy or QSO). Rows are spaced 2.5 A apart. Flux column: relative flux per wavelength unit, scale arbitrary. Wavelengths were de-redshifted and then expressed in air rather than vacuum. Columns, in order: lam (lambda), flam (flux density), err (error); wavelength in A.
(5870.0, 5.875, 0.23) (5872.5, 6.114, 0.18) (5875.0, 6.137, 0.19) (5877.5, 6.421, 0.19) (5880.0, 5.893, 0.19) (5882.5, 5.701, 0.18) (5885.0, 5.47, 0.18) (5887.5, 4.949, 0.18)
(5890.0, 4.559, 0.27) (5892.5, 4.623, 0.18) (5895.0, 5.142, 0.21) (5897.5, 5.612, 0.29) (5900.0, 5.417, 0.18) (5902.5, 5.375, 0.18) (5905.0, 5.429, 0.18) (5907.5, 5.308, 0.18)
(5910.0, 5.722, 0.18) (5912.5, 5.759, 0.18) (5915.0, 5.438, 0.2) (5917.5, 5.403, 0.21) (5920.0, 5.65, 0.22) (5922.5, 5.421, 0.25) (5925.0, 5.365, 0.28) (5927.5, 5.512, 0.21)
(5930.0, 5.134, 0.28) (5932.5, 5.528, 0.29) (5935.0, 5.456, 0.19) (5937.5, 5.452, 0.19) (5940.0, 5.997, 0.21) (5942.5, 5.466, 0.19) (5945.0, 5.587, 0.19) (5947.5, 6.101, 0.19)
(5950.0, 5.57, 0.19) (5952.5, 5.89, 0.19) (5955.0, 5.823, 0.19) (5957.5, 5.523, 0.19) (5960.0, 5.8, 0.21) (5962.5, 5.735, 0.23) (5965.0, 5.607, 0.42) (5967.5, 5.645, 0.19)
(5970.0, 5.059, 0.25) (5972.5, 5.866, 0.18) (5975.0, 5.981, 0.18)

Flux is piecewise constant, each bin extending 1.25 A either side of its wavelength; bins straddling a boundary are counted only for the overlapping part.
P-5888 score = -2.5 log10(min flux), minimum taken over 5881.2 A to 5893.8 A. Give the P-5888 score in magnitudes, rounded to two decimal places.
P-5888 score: -1.65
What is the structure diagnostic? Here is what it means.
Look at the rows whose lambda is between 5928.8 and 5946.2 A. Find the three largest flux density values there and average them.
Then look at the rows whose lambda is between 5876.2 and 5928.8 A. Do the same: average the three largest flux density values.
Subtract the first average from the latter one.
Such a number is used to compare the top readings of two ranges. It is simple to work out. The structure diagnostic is 0.32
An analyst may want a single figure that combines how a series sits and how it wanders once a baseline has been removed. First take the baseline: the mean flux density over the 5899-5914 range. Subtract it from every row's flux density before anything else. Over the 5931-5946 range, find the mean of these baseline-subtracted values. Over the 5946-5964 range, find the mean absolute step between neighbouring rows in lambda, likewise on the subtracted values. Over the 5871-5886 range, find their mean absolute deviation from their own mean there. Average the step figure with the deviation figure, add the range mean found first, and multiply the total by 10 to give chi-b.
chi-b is 3.4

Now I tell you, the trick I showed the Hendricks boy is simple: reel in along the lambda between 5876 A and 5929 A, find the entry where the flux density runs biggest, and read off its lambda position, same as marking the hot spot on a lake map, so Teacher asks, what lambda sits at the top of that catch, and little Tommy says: 5877.5 A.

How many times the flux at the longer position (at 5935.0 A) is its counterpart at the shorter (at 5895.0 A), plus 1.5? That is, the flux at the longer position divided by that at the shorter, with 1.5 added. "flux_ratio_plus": 2.56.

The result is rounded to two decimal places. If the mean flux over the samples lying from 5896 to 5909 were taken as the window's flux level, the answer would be 5.43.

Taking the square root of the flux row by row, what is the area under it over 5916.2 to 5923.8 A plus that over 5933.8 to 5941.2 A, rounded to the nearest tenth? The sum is 35.4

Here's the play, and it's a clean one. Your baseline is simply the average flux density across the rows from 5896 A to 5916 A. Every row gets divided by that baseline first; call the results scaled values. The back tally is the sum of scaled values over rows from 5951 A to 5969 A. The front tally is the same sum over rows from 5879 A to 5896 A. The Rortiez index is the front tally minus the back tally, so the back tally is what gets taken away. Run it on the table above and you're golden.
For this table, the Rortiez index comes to -0.67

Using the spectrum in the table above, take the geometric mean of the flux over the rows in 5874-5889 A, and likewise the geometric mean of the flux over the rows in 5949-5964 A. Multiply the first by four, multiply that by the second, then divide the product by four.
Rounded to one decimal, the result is 32.9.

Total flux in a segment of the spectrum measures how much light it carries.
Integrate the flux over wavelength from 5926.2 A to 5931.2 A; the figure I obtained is 26.6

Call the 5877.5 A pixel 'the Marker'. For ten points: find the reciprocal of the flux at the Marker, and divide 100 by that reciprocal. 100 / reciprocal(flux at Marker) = 642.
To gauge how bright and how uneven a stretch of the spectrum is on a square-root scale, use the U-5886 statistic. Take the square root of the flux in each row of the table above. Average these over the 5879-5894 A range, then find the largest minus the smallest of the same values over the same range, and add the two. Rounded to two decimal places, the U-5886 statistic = 2.57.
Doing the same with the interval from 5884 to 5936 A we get 2.58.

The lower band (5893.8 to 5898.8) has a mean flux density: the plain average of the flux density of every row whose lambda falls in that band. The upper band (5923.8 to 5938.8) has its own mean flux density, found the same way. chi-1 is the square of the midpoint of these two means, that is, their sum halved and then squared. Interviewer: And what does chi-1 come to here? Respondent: 29.1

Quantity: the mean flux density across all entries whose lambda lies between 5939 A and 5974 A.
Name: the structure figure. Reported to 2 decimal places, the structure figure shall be 5.69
